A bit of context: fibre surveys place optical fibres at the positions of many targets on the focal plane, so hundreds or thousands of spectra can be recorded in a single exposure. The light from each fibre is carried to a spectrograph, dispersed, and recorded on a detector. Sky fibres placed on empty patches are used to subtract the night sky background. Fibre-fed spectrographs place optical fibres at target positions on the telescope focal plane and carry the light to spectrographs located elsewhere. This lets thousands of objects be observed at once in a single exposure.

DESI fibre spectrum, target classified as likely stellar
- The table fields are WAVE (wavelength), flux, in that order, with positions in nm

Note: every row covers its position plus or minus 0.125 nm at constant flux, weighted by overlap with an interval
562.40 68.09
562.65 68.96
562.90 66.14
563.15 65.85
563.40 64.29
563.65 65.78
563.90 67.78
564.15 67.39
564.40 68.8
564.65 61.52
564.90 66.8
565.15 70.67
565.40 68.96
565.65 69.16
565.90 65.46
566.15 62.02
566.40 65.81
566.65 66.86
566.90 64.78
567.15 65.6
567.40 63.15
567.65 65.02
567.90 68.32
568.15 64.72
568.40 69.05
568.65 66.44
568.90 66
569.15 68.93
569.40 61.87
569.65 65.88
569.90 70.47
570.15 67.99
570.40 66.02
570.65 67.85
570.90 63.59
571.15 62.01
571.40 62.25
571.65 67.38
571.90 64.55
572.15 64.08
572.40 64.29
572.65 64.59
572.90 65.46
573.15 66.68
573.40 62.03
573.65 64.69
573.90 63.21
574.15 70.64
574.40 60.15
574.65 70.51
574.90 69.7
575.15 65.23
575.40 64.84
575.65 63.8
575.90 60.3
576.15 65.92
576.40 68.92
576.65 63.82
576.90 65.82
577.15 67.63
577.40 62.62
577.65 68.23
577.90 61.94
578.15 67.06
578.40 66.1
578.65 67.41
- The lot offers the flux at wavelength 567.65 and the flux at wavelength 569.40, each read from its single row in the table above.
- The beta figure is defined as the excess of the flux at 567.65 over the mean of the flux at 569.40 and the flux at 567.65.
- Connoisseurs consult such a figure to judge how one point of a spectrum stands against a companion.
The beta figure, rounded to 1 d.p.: 1.6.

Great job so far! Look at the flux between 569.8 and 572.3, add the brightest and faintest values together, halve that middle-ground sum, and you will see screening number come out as 66.2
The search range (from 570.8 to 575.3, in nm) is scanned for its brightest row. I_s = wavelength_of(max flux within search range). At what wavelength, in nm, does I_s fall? 574.15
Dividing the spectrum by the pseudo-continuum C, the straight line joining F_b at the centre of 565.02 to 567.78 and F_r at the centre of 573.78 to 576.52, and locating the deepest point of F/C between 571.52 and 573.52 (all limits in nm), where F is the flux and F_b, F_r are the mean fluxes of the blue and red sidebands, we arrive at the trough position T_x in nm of 573.40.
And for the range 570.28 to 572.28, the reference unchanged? 571.15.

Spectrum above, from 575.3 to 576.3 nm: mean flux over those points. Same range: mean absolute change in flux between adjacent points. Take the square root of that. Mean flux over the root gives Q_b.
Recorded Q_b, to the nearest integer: 35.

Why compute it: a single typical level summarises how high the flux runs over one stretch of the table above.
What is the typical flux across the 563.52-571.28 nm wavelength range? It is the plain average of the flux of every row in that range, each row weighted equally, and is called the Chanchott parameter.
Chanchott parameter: 66.3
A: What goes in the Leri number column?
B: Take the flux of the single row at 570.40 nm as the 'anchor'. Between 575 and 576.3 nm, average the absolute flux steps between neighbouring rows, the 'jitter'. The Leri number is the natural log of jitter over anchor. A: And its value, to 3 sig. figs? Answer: -3.22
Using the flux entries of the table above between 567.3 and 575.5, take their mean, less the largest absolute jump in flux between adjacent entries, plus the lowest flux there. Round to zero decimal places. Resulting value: 115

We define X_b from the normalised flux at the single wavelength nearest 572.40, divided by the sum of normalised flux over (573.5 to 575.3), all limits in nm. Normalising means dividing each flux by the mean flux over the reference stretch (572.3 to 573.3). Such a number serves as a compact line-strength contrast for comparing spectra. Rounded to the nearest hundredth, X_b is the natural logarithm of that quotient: -1.98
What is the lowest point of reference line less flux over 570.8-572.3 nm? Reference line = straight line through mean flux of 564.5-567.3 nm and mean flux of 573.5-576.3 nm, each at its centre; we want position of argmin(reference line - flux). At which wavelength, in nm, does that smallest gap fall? 571.65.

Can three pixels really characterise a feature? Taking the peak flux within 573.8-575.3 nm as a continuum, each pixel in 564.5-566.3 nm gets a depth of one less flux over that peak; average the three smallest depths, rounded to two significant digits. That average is 0.015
